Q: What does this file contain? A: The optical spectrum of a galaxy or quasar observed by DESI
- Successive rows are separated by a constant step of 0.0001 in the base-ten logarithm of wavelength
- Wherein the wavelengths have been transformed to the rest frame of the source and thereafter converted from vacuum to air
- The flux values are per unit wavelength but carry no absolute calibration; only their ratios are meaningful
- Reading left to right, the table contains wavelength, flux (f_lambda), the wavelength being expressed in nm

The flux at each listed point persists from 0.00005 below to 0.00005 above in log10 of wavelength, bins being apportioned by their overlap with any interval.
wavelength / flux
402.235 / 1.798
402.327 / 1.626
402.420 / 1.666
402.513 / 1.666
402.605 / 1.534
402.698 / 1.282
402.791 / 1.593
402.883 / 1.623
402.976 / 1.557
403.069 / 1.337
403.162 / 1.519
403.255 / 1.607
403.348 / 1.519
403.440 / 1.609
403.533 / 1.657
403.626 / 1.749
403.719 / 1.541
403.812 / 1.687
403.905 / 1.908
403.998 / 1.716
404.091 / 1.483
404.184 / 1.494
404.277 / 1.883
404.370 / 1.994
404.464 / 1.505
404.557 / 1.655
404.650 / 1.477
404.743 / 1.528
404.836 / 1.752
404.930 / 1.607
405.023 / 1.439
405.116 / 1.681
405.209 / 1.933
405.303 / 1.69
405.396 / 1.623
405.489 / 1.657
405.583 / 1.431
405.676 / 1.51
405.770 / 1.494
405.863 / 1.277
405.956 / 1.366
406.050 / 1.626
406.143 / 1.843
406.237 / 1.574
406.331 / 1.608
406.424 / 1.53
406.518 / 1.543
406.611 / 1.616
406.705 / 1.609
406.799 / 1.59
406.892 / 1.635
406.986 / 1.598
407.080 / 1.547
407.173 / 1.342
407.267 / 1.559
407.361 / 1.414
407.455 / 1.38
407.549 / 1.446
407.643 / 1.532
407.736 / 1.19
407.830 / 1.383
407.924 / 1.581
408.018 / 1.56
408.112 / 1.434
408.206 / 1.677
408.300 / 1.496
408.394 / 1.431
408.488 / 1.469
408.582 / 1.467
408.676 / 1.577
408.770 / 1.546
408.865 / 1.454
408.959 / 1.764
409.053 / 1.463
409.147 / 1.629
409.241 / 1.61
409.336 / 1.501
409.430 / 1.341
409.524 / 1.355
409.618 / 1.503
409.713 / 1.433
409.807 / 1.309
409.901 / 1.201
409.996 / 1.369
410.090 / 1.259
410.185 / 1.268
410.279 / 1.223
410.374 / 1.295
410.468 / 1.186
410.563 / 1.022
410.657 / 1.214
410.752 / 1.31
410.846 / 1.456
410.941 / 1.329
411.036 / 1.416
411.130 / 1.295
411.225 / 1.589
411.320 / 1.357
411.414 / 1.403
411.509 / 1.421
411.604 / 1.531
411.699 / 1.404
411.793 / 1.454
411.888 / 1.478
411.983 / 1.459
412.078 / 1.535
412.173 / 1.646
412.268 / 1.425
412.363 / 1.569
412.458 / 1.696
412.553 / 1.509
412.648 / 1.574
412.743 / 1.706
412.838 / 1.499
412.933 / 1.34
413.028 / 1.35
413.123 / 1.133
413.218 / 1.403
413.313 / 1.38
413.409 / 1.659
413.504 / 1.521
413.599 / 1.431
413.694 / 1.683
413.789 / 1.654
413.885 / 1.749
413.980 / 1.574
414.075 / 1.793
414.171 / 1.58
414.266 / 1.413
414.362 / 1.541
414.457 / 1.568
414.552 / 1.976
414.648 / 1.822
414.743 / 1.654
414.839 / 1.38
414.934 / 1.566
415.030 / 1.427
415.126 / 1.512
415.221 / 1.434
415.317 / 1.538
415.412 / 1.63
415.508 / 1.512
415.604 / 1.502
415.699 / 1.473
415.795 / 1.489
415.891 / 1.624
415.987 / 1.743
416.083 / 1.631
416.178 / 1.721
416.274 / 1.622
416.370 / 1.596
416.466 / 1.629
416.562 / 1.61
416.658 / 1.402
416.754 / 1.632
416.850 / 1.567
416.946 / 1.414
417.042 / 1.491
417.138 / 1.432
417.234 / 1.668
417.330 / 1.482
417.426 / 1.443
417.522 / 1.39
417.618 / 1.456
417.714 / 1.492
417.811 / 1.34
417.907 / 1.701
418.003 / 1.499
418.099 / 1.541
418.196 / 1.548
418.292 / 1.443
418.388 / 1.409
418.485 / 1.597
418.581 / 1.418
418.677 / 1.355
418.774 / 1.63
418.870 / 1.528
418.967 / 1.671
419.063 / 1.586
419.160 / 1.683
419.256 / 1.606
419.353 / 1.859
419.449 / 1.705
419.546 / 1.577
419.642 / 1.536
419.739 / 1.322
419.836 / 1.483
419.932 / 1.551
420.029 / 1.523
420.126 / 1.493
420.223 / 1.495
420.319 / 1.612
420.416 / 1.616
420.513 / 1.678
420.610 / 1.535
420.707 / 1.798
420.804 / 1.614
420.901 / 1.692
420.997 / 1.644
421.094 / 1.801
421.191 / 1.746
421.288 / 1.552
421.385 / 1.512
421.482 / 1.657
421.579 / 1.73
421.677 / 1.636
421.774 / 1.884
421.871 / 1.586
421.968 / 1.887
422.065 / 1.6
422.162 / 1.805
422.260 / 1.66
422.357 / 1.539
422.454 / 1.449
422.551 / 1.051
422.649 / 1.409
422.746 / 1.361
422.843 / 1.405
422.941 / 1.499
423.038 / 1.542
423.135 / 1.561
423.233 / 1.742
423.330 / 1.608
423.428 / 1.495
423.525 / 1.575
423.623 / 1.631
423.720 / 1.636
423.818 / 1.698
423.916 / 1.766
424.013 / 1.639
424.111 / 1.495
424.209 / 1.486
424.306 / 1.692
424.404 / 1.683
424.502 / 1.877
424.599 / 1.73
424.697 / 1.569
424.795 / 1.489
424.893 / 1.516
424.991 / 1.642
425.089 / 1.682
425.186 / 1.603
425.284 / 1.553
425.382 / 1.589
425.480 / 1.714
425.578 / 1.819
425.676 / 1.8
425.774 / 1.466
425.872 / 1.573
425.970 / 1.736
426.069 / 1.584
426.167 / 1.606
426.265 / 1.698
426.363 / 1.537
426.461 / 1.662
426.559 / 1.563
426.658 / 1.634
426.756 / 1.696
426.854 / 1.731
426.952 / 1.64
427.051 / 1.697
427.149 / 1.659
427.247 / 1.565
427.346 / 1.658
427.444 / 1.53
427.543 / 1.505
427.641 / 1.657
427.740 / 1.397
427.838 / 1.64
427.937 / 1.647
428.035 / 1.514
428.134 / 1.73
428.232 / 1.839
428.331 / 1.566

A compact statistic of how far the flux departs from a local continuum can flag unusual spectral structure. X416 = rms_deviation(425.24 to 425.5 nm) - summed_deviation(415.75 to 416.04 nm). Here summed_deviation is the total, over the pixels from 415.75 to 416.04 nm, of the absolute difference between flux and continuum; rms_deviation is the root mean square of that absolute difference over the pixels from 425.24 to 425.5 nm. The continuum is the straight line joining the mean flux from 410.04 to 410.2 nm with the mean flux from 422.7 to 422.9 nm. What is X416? -0.7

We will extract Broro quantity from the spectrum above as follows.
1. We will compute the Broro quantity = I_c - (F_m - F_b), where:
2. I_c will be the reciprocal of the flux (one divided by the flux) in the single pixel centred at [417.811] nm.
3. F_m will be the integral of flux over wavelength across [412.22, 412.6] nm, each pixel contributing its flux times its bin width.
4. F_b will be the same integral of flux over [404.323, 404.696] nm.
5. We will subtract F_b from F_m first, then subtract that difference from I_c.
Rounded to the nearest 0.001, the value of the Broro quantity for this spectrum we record 0.775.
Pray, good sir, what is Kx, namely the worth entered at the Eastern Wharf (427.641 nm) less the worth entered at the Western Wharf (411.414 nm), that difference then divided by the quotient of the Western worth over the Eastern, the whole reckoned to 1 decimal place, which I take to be 0.3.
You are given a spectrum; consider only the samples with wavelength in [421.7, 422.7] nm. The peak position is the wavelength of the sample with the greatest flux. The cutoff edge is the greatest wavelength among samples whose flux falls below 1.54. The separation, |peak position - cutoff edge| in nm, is 0.68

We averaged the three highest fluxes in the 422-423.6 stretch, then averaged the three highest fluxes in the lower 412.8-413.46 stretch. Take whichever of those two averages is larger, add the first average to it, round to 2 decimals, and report 3.47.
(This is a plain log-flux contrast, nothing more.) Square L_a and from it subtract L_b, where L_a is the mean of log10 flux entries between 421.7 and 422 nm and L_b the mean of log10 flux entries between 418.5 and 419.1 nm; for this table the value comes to -0.12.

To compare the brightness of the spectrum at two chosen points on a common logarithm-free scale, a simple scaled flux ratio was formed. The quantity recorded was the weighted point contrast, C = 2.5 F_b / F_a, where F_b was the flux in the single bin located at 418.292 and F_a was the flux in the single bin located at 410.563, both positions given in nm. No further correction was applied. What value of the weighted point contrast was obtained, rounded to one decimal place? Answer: 3.5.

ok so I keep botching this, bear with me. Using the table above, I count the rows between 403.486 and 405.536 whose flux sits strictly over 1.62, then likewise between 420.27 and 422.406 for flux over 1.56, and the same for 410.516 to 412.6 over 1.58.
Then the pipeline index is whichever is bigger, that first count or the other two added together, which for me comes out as 21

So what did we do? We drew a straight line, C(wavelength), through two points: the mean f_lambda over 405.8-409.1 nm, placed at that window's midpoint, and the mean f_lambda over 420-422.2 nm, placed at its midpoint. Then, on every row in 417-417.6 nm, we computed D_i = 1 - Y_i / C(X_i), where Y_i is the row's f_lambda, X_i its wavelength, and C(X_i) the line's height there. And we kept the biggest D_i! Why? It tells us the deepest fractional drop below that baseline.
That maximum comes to 0.14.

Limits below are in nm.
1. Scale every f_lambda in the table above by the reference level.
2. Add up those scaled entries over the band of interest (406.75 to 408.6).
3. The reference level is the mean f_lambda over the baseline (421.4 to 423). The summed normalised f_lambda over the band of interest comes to 19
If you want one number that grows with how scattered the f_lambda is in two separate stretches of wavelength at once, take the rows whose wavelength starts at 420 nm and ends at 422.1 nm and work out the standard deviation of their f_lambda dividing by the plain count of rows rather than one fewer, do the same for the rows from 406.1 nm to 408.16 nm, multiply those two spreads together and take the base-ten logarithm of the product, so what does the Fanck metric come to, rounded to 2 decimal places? -1.83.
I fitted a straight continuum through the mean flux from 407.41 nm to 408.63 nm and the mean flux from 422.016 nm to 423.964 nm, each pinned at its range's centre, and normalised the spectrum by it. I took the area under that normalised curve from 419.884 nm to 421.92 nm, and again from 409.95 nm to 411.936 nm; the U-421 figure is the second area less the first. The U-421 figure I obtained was -0.36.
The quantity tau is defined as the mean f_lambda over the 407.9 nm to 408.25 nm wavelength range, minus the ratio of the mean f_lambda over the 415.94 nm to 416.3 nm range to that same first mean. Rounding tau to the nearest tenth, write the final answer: 0.5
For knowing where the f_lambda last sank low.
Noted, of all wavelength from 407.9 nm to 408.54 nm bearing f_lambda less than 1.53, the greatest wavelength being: 408.488 nm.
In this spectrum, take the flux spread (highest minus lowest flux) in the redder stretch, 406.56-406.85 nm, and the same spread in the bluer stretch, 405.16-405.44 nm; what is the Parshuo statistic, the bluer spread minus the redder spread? 0.28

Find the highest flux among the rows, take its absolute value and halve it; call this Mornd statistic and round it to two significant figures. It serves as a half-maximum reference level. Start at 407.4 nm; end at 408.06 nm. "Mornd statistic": 0.79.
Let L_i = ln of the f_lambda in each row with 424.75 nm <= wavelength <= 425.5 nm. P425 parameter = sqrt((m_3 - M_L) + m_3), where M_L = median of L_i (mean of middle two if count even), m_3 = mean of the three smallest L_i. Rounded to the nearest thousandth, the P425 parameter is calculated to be 0.607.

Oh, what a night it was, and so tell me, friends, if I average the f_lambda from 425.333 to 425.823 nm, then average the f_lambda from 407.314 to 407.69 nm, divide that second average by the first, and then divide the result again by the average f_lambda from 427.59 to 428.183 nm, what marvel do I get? 0.538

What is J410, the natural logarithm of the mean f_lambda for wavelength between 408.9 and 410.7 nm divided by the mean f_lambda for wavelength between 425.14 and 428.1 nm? -0.172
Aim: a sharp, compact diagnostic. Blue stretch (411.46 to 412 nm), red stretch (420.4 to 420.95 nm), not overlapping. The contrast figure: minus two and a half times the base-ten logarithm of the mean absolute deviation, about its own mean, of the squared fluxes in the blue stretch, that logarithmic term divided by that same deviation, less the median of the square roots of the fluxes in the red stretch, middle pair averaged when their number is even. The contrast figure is 27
